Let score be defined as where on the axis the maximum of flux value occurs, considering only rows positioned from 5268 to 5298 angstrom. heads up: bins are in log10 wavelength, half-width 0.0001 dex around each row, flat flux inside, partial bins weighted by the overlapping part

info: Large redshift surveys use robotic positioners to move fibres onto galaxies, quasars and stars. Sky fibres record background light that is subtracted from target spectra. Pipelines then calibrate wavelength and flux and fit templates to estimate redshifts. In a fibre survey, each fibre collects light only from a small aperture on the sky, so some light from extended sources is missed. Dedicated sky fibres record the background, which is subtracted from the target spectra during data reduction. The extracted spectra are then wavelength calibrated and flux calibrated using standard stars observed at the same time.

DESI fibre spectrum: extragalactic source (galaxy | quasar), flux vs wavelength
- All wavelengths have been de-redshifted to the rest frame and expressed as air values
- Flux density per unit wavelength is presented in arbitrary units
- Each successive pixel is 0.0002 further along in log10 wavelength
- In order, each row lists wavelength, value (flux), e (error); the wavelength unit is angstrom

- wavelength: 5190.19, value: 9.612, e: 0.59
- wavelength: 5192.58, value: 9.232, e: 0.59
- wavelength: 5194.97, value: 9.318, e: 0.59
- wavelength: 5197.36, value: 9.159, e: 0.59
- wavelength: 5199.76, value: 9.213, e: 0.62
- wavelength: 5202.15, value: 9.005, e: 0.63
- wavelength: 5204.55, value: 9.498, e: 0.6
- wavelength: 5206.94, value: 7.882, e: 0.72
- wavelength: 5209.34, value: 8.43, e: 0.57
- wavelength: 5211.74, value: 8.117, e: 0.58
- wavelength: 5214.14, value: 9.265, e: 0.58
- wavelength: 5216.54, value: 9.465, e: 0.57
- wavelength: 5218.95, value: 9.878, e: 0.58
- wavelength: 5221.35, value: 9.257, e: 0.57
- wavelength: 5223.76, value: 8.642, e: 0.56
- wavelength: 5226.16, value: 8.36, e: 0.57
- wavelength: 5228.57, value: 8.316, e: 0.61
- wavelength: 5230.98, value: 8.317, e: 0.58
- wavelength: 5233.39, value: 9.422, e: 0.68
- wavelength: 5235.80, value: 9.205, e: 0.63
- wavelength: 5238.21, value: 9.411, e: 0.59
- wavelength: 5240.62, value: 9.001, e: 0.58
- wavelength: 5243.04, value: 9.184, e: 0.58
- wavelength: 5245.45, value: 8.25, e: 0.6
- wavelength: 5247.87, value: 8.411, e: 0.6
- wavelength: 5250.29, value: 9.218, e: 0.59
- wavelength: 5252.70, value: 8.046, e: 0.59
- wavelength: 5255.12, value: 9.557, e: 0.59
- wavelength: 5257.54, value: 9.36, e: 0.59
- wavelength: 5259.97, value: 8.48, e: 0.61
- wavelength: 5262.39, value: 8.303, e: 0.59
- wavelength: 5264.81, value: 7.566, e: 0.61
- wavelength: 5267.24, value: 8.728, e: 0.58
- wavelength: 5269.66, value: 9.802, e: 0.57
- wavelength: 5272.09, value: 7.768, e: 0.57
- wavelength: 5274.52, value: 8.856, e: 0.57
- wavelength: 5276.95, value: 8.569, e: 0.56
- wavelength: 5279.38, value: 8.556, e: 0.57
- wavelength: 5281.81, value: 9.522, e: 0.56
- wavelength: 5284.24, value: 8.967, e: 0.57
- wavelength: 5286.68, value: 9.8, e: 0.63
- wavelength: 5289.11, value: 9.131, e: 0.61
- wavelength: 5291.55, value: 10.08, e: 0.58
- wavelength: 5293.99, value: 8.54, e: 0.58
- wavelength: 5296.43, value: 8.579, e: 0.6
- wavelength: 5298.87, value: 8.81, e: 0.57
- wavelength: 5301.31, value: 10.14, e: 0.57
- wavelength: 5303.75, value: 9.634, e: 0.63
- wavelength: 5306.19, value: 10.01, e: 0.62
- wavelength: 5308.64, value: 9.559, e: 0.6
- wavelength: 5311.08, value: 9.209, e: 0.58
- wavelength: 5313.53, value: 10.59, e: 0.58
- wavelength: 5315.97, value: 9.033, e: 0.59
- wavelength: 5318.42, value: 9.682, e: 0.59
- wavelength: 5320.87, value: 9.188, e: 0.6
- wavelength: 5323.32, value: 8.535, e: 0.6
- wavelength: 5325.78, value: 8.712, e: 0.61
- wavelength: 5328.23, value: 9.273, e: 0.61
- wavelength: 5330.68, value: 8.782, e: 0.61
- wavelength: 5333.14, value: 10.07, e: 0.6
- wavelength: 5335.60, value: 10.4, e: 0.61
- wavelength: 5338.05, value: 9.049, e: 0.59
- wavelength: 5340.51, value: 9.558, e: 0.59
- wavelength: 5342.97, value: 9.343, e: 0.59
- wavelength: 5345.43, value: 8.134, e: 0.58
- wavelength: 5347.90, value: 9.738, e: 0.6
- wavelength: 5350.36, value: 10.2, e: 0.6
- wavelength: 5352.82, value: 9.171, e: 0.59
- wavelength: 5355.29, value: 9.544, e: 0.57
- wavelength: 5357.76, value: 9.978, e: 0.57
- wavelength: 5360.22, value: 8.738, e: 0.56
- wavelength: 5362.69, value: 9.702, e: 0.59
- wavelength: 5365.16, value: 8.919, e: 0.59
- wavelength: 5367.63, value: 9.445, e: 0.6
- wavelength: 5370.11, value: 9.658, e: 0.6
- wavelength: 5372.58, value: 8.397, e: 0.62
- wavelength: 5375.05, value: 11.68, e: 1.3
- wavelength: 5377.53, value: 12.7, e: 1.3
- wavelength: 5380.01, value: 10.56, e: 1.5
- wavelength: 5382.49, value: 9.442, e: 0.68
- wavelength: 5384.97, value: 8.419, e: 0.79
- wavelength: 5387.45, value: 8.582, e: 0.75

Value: 5291.55 angstrom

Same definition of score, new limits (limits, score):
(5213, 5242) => 5218.95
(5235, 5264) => 5255.12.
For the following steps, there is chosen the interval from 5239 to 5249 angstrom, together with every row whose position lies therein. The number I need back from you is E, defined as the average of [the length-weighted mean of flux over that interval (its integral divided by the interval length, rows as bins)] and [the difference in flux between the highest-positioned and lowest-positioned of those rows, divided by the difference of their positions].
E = 4.3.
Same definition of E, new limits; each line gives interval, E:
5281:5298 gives 4.6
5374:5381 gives 5.7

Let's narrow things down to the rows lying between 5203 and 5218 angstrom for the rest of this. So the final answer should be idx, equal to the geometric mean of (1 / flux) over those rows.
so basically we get 0.1143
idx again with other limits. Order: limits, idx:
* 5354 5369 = 0.1066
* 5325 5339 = 0.1068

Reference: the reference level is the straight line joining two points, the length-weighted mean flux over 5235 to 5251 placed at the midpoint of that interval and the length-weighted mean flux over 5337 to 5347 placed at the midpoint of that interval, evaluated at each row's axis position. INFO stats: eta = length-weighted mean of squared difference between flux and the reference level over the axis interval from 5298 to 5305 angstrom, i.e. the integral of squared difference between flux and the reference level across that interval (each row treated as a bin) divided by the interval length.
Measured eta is 0.6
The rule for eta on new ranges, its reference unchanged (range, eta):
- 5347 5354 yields 0.6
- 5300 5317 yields 0.8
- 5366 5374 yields 0.5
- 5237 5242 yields 0.1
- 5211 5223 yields 0.4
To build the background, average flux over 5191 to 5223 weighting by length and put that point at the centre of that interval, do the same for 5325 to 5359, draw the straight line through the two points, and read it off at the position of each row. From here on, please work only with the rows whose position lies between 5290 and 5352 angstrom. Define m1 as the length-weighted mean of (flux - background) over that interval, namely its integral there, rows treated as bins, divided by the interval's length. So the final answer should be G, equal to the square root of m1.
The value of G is 0.12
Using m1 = 0.01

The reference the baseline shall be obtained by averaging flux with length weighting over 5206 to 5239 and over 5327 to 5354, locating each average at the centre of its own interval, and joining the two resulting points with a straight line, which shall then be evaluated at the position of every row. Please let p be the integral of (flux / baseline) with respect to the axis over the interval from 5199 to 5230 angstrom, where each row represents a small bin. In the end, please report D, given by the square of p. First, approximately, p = 31.2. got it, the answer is 972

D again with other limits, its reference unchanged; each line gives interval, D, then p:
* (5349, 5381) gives 1099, 33.1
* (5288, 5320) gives 1070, 32.7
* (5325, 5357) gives 1017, 31.9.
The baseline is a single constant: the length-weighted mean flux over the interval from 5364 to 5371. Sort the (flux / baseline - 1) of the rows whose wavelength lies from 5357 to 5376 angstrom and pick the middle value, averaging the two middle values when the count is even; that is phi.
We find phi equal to 0.02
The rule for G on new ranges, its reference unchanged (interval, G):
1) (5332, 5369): 0.07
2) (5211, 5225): 0.22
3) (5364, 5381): 0.82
